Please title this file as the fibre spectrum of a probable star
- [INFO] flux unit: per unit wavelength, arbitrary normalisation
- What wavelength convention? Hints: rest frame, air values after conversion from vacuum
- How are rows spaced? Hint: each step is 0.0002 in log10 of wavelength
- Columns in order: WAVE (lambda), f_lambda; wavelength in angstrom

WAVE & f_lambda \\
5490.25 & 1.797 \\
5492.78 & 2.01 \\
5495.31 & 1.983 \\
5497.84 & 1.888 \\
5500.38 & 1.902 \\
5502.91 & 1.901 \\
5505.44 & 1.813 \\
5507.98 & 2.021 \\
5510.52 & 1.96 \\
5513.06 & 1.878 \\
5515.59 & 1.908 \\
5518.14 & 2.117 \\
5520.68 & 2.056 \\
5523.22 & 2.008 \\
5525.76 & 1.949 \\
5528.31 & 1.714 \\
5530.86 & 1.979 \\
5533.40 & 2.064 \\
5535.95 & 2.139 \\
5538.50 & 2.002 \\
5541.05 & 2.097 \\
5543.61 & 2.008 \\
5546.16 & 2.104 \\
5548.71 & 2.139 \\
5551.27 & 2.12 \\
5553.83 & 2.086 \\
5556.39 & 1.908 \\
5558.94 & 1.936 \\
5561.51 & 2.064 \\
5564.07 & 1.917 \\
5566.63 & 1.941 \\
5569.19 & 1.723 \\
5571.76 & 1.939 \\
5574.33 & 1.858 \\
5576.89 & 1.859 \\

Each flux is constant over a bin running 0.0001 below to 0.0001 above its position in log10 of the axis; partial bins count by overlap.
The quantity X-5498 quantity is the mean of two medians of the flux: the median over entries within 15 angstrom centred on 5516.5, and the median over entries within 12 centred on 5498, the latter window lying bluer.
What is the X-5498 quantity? 1.94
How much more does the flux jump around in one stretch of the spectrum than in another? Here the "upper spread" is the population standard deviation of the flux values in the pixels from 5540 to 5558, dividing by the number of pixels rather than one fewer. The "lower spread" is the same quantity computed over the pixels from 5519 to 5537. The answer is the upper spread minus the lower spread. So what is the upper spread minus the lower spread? -0.051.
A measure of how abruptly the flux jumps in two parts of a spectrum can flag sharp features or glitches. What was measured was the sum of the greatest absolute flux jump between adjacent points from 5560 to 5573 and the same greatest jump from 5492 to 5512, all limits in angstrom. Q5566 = 0.43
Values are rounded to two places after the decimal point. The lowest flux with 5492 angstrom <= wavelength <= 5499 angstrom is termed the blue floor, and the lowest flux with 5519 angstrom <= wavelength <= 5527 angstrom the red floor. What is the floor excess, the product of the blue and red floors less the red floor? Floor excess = 1.73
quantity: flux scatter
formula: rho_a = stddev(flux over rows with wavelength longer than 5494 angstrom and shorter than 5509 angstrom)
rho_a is 0.07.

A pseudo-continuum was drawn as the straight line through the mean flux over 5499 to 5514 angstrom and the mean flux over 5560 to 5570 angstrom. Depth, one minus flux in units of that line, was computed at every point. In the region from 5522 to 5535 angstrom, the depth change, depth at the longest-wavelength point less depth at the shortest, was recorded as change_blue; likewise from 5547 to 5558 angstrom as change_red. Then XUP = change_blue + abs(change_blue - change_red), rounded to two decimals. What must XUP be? 0.12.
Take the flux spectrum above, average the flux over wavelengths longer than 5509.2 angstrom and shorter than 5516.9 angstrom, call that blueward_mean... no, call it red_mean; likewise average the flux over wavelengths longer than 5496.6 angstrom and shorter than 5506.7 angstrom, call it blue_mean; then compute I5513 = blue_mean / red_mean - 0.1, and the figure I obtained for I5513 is 0.88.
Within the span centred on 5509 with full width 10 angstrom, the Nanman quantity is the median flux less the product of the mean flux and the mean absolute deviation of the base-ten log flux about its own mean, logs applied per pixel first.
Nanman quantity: 1.89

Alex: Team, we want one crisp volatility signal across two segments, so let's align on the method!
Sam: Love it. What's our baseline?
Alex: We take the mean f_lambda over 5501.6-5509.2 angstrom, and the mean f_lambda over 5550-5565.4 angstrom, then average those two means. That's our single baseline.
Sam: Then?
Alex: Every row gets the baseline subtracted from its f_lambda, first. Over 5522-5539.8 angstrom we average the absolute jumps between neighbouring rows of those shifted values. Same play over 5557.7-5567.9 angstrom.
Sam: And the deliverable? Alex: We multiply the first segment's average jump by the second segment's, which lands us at 0.014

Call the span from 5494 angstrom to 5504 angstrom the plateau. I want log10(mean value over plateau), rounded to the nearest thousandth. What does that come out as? 0.283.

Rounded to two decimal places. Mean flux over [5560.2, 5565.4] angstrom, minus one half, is 1.49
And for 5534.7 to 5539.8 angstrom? 1.57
